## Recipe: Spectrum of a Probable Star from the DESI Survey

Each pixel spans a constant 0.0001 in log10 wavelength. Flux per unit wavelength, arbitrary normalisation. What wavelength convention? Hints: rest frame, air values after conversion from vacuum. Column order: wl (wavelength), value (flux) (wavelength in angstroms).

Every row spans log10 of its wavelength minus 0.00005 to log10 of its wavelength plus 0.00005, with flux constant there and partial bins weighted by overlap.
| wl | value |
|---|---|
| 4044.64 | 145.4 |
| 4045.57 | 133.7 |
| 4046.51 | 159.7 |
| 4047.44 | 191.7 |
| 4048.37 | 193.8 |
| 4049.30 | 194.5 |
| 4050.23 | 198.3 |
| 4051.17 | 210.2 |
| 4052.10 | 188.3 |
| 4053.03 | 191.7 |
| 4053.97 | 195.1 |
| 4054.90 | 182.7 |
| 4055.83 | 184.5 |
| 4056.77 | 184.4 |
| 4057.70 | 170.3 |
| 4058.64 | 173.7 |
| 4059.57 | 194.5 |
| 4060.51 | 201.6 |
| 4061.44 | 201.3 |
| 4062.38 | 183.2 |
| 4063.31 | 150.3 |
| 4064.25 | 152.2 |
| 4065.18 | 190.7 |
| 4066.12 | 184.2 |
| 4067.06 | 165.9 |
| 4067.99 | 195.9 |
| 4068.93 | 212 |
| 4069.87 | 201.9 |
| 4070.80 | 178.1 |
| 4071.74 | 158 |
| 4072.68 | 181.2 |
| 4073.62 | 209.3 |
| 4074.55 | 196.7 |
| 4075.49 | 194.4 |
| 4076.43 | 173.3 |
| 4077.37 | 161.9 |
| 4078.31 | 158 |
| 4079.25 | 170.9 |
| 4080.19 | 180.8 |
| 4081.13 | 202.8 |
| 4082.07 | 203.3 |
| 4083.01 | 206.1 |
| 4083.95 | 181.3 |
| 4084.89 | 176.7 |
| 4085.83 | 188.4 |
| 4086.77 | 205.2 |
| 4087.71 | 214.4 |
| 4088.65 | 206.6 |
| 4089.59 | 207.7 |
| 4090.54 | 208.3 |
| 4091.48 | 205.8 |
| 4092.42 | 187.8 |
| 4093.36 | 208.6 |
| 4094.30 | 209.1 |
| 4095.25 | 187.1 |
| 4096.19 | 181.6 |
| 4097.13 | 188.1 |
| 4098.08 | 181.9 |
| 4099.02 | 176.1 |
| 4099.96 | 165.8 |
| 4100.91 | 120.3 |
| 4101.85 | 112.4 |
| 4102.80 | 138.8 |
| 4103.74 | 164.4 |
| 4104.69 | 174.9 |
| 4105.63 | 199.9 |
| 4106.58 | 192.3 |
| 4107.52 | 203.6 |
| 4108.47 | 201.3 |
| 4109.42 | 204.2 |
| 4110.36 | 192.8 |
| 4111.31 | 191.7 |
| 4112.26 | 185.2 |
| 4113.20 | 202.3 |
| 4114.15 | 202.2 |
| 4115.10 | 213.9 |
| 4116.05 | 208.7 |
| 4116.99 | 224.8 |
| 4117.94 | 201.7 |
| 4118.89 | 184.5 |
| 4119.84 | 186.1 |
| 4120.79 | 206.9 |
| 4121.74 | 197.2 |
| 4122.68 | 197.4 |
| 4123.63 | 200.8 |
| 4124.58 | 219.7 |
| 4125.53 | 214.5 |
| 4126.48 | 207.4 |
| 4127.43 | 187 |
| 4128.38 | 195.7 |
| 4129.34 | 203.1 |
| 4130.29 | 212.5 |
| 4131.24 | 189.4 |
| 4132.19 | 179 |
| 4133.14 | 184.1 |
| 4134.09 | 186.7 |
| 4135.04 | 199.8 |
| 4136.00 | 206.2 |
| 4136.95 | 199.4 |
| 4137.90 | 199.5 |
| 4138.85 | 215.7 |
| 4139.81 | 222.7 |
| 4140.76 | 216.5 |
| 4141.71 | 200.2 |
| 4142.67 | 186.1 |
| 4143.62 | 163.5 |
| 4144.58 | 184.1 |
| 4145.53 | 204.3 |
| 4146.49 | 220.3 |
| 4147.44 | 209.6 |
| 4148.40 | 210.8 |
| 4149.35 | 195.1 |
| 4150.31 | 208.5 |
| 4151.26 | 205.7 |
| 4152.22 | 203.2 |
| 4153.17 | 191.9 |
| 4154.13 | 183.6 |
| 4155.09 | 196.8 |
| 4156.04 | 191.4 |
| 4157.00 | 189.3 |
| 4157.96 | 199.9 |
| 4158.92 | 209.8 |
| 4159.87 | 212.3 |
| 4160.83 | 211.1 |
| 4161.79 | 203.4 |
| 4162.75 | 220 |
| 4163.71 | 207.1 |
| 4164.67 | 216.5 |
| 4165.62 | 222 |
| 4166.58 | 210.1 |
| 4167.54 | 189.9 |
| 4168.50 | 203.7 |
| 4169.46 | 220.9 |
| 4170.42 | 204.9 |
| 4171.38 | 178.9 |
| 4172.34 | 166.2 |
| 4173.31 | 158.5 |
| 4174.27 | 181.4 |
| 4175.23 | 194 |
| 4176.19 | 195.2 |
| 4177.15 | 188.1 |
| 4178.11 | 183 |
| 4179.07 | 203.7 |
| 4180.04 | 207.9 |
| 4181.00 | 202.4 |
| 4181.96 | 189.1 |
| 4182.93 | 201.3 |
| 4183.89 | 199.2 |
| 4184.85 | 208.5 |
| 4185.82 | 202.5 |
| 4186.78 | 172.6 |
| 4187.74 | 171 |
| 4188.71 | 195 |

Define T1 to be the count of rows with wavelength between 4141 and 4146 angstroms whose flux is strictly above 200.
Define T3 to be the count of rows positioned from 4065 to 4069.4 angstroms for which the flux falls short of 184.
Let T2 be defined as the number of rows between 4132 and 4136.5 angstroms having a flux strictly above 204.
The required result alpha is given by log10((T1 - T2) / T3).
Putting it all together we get 0.0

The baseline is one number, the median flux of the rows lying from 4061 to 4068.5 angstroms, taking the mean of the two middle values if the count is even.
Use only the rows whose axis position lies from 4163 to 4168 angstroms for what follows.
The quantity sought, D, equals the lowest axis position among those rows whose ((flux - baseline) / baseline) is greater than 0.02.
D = 4163.71 angstroms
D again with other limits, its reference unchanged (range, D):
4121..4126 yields 4121.74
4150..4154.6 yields 4150.31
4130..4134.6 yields 4130.29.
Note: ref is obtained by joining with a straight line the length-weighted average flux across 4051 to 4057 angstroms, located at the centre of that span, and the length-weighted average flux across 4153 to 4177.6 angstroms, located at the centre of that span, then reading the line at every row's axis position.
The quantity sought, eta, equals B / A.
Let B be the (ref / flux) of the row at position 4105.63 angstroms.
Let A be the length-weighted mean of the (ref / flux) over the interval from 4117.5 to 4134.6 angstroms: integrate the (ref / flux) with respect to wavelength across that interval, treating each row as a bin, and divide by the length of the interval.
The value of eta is 0.98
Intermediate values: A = 0.99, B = 0.97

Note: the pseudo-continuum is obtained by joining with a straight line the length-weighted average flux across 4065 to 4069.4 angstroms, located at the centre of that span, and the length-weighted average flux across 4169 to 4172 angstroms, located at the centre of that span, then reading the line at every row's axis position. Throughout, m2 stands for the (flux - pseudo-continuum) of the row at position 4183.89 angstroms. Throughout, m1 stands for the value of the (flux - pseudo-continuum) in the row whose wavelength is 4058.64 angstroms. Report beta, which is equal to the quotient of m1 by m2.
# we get 7.4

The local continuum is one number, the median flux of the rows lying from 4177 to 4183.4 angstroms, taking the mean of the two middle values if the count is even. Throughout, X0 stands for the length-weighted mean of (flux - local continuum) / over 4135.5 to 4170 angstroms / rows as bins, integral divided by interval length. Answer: 2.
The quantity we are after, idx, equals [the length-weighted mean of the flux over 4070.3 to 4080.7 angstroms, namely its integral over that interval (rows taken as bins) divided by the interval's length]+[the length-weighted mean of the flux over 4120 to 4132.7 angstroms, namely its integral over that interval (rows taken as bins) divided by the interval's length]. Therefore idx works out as 379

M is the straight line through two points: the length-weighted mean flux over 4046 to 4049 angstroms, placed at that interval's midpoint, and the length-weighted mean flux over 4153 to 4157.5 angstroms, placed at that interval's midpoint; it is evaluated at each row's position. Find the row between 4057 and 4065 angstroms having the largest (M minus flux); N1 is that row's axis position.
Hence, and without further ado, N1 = 4063.31 angstroms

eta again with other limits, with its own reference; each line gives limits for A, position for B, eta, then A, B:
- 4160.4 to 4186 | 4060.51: 0.94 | 1.01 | 0.95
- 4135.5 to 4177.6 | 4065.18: 1.01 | 0.99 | 1.00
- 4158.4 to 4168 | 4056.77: 1.10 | 0.94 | 1.03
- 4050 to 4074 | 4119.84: 1.01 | 1.04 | 1.05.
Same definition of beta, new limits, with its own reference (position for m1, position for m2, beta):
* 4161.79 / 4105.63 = 0.7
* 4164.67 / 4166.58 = 1.6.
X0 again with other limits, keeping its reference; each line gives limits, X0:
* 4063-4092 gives -13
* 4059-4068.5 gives -19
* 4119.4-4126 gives 2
